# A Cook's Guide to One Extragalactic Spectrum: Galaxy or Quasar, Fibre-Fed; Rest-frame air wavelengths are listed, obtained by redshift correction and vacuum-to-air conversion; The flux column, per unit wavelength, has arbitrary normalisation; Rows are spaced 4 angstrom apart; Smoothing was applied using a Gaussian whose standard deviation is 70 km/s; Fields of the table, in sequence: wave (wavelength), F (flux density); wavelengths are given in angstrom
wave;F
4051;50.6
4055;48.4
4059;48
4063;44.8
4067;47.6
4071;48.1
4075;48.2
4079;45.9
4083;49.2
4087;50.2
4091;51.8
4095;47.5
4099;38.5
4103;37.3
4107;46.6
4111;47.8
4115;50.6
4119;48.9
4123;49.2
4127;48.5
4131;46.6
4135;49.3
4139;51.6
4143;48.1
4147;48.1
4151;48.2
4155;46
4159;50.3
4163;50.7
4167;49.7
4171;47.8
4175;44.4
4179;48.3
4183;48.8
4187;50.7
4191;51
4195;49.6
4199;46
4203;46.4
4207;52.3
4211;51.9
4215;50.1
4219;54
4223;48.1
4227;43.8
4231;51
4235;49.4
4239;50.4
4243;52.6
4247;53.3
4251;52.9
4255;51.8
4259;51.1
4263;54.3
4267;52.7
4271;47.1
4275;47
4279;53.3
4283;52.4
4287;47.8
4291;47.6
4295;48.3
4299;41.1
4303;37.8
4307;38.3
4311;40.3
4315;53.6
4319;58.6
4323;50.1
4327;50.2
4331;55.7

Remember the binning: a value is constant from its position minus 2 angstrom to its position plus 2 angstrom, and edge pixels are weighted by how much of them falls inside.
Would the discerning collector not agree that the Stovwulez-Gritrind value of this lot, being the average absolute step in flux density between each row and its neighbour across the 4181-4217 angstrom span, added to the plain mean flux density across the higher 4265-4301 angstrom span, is 50.6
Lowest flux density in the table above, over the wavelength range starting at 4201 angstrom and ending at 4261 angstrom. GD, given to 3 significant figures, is 43.8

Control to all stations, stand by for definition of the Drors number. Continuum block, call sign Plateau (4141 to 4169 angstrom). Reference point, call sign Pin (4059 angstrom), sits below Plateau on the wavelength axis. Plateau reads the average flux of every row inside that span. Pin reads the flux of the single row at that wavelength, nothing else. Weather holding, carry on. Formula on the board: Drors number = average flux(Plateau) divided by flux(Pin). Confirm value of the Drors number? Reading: 1.02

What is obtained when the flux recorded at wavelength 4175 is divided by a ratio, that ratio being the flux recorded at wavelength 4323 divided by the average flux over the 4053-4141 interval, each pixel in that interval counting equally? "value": 42.1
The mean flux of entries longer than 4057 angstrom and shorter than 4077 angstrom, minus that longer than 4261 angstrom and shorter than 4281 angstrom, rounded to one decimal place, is -3.5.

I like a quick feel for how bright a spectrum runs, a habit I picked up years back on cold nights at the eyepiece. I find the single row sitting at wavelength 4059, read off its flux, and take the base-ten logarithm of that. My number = 1.68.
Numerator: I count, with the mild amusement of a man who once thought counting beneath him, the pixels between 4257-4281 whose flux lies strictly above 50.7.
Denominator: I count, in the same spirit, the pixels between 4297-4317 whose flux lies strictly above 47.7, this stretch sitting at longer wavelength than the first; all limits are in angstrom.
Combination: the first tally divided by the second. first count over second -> 4.0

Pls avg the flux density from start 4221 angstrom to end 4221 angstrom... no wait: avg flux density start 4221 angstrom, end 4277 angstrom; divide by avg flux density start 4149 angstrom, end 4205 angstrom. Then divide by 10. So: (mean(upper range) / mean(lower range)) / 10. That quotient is 0.104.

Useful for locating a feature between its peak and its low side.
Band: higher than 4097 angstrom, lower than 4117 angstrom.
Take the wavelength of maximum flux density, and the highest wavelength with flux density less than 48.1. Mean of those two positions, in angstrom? 4113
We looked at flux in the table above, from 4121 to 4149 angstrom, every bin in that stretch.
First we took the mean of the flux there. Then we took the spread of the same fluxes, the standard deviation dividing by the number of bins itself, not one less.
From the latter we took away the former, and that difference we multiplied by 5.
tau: -237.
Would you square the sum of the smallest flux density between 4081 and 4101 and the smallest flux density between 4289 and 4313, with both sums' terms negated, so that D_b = 5822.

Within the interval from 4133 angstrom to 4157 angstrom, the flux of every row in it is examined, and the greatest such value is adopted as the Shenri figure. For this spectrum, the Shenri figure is 51.6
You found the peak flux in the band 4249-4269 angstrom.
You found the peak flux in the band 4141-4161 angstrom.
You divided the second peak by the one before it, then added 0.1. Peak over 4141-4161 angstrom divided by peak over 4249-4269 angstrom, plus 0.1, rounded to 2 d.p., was 1.03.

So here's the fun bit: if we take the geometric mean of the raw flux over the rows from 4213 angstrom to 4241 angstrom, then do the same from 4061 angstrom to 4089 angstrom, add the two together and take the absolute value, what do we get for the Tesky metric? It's 97.1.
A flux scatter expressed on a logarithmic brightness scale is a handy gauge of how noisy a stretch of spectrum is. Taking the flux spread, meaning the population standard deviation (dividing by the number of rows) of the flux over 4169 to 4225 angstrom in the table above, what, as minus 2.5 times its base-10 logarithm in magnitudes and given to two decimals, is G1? -1.02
